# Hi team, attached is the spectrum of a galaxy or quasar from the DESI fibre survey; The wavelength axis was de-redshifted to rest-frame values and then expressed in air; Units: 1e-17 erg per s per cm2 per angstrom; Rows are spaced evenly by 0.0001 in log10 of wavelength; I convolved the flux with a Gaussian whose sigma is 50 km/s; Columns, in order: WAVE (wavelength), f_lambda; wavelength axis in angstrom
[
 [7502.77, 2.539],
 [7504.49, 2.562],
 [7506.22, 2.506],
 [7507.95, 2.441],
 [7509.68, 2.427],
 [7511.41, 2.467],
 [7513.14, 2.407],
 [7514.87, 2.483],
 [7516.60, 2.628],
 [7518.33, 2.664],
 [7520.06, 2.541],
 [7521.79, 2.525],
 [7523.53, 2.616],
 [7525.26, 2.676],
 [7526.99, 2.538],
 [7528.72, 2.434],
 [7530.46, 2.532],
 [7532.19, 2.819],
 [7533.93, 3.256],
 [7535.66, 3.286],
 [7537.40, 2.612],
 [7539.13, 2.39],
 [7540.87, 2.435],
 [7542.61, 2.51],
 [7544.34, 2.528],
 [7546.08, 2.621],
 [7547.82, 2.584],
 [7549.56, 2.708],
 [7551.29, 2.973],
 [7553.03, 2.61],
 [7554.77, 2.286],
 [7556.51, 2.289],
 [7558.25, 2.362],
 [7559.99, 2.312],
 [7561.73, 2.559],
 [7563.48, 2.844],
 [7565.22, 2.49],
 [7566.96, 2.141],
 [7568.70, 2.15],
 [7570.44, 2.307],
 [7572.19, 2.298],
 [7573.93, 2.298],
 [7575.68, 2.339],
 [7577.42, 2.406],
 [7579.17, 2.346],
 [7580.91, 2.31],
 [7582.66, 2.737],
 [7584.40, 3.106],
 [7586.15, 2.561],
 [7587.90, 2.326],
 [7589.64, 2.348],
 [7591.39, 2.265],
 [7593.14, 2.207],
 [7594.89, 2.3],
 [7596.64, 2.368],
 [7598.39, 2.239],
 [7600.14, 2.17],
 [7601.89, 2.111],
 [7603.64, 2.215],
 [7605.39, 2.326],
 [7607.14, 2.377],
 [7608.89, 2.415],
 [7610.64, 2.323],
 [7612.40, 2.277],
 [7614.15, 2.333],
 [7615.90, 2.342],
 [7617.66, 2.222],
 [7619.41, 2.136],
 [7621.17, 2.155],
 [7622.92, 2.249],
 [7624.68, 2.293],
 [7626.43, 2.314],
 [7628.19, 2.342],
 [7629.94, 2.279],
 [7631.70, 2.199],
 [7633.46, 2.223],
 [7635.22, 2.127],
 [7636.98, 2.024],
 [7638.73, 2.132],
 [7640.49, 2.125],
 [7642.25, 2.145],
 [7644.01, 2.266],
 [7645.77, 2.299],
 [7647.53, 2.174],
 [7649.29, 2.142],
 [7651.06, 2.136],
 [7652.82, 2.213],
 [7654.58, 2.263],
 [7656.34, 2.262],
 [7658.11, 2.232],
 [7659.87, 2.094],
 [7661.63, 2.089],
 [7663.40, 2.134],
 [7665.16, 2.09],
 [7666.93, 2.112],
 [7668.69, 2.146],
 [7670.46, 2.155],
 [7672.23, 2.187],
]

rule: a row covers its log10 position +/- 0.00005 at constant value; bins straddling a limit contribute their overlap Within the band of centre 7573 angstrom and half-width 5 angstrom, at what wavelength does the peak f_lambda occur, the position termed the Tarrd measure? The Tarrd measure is 7577.42 angstrom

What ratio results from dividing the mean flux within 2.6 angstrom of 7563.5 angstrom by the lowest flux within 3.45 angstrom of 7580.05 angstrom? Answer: 1.14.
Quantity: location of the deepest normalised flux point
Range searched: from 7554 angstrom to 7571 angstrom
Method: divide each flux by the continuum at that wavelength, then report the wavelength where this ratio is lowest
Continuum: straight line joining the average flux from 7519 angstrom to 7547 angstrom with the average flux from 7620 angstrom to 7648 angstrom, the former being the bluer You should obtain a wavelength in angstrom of 7566.96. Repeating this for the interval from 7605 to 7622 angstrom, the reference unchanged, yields 7619.41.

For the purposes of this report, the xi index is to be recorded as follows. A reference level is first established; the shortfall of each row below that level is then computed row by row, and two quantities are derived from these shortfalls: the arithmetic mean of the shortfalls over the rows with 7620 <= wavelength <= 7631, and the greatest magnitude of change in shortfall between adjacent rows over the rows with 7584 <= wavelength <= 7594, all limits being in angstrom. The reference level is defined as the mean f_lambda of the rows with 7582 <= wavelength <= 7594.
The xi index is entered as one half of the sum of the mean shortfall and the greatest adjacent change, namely 0.39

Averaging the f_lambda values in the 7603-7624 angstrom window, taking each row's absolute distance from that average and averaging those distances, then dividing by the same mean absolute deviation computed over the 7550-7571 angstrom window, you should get 0.34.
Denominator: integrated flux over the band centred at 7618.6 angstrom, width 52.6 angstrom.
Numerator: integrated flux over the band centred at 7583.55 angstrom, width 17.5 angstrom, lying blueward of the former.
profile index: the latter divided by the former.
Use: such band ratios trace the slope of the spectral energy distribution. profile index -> 0.37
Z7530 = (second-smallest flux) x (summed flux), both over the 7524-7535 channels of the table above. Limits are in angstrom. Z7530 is 41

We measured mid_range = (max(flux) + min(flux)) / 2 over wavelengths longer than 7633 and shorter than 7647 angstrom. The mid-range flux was 2.16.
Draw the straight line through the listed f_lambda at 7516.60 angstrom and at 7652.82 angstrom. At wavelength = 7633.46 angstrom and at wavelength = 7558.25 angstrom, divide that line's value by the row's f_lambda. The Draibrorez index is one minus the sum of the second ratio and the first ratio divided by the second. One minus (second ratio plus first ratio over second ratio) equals -1.02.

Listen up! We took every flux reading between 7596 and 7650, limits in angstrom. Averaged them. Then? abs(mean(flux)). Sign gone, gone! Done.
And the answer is 2.24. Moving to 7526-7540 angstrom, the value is 2.73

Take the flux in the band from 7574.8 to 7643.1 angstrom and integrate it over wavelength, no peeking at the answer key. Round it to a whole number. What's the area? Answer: 157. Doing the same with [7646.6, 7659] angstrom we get 27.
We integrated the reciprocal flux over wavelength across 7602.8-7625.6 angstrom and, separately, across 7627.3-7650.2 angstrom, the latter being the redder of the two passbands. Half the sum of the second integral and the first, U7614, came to 10.2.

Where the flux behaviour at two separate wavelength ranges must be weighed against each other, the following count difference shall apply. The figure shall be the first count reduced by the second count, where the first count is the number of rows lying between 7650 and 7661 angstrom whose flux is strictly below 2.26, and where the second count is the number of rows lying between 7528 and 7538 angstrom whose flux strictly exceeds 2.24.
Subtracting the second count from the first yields -2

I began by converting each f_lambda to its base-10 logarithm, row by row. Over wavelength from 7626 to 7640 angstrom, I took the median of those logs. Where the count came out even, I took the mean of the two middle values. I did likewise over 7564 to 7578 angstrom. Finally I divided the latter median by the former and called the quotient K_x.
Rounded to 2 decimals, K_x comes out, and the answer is 1.05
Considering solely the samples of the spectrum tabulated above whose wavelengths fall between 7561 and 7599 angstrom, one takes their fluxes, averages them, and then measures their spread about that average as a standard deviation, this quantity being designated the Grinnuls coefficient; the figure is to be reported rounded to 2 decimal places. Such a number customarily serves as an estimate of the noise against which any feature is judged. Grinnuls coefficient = 0.23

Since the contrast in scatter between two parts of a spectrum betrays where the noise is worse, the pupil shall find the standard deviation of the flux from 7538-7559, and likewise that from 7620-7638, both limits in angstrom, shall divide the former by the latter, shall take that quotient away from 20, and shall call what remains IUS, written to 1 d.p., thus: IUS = 18.0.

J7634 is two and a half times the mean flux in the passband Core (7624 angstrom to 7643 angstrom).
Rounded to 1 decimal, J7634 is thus 5.5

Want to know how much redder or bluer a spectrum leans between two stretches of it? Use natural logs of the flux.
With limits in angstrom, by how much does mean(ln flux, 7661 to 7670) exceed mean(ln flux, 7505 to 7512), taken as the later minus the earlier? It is -0.15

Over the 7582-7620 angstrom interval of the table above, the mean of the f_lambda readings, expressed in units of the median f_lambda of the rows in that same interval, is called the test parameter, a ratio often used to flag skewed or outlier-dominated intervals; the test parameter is 1.01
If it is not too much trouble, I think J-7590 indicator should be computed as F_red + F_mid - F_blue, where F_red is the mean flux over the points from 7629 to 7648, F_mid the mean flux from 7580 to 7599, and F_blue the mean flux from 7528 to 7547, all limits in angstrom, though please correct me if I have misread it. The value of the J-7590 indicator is 1.94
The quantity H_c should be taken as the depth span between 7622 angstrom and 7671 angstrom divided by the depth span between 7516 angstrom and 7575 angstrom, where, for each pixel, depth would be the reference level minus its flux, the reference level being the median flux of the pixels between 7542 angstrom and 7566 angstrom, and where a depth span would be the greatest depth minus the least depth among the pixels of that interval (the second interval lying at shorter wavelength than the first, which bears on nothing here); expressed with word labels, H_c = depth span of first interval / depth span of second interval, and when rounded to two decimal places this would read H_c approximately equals 0.28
